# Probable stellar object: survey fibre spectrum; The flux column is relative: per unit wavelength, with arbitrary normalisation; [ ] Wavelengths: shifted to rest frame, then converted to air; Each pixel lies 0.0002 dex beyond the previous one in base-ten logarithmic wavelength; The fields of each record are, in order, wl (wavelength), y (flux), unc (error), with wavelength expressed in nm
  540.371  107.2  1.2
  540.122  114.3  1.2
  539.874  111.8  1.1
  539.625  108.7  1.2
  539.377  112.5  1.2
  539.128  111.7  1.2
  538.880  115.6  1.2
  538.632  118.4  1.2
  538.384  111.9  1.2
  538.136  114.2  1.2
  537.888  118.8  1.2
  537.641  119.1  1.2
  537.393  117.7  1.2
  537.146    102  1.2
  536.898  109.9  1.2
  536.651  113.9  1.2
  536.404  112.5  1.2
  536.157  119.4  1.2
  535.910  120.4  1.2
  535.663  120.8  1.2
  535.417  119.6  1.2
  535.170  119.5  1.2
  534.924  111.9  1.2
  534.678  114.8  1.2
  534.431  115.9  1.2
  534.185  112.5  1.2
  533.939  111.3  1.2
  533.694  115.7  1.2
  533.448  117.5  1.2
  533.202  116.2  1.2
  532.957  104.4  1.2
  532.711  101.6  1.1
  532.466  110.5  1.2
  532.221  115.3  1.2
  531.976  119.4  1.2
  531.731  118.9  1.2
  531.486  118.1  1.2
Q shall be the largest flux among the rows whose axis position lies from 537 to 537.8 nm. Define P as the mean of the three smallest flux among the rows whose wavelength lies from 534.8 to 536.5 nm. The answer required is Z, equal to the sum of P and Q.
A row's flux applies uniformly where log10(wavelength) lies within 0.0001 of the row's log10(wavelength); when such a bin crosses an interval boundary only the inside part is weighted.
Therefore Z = 234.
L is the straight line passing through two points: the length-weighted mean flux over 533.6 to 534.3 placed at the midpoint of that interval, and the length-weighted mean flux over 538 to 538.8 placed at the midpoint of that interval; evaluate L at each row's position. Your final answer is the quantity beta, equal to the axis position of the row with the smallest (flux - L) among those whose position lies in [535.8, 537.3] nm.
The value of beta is 537.146 nm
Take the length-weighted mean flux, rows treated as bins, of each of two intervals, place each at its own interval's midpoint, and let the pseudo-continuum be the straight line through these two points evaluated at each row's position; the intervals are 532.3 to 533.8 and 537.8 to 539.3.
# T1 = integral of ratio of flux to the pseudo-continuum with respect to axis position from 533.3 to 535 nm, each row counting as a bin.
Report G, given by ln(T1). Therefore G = 0.553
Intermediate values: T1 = 1.74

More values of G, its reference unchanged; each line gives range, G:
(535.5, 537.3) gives 0.596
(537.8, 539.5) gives 0.528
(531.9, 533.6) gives 0.541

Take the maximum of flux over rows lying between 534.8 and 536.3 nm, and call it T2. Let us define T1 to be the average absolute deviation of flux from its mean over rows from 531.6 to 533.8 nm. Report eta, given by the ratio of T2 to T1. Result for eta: 23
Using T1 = 5.2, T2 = 120.8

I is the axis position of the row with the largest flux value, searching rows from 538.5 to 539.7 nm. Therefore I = 538.632 nm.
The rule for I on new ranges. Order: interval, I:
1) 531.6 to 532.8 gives 531.976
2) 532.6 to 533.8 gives 533.448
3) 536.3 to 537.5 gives 537.393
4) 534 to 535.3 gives 535.170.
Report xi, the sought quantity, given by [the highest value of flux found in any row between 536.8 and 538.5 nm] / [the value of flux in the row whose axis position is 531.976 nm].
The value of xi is 1.00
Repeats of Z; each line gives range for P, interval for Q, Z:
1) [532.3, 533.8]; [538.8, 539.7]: 221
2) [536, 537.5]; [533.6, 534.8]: 224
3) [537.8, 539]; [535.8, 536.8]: 234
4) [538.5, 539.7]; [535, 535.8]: 232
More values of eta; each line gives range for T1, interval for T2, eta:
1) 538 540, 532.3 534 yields 53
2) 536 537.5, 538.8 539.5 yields 26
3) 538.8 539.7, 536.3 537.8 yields 62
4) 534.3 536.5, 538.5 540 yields 39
